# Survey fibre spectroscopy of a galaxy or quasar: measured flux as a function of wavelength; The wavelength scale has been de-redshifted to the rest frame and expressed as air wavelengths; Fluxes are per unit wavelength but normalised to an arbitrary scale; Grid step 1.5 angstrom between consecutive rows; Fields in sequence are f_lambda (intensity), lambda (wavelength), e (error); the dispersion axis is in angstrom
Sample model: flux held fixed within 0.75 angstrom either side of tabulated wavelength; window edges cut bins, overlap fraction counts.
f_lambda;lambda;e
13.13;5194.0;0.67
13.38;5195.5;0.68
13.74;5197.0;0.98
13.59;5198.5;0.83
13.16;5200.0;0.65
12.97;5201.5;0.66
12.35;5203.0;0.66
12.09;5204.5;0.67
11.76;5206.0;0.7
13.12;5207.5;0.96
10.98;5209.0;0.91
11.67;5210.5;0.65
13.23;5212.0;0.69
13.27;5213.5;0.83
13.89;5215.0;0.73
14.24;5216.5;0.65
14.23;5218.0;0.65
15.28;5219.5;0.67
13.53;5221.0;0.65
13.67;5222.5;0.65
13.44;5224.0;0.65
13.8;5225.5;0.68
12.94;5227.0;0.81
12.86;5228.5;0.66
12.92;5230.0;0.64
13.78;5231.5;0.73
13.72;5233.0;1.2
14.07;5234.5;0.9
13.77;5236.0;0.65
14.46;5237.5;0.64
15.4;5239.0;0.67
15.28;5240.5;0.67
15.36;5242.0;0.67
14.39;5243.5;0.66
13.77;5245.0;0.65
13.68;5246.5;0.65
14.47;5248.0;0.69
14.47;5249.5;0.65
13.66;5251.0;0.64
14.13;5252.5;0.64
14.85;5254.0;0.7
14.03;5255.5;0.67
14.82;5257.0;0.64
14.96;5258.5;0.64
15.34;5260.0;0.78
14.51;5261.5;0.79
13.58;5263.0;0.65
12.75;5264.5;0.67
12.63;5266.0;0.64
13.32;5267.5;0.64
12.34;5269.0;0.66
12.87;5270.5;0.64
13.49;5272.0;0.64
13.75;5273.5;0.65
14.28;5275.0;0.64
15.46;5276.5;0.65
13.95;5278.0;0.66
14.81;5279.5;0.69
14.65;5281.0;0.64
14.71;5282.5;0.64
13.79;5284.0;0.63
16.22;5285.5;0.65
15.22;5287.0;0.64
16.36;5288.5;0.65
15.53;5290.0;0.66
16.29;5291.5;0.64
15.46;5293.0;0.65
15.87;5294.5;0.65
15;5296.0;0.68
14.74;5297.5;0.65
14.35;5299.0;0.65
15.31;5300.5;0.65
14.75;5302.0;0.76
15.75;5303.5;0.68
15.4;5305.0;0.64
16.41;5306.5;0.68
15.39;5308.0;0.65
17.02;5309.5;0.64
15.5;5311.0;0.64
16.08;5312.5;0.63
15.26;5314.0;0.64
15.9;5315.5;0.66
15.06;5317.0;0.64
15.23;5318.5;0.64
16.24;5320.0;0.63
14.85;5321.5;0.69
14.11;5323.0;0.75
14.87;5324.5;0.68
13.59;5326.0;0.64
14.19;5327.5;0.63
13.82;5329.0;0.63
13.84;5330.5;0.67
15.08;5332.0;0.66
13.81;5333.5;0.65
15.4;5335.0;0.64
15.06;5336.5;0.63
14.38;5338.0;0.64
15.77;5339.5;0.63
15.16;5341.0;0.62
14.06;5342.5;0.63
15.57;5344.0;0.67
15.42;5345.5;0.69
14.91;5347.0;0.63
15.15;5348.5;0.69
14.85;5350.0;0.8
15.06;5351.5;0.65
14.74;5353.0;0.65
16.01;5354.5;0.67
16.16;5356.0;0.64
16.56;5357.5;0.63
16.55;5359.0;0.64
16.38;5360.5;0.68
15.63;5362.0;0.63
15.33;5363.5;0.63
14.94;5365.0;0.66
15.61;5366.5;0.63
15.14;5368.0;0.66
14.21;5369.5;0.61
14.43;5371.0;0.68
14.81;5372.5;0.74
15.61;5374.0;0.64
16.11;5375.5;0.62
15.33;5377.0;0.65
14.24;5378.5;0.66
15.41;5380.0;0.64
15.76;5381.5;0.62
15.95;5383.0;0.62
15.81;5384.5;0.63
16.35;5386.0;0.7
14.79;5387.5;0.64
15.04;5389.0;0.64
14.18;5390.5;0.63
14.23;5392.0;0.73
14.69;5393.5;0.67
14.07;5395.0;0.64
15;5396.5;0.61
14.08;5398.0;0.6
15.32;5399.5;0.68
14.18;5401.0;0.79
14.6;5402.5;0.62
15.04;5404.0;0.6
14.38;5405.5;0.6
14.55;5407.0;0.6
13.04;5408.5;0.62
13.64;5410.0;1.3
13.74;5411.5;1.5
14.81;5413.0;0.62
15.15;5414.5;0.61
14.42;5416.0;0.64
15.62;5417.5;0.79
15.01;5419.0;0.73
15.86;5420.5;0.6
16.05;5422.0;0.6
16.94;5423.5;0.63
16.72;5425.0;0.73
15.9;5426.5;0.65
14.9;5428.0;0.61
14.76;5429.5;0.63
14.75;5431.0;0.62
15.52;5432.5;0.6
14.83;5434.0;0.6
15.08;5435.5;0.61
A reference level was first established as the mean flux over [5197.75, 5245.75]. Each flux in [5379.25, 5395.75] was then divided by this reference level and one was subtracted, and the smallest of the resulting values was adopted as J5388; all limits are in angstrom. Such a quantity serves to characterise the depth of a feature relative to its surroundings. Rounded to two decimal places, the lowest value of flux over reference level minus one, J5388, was 0.04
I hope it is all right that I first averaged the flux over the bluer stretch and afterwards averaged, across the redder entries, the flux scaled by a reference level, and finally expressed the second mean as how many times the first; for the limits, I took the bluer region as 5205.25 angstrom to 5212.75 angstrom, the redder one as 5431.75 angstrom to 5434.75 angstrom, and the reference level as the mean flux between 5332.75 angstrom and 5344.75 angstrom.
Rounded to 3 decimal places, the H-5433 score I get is 0.084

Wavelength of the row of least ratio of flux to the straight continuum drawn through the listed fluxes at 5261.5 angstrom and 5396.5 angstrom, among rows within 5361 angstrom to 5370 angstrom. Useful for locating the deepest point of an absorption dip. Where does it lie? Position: 5369.5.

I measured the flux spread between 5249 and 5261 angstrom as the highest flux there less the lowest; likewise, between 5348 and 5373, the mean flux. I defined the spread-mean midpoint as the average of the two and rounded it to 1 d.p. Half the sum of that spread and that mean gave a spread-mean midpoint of 8.5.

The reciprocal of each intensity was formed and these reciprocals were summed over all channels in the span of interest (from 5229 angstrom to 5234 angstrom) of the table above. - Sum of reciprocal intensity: 0.223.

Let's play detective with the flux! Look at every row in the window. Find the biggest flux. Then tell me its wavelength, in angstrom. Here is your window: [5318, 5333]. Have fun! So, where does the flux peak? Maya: 5320.0 angstrom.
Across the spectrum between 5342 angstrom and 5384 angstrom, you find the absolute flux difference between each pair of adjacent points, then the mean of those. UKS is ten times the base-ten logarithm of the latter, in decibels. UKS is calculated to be -2.8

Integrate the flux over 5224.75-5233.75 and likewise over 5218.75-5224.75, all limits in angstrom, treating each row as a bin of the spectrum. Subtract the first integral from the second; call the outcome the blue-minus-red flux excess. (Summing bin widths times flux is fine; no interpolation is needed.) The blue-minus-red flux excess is -36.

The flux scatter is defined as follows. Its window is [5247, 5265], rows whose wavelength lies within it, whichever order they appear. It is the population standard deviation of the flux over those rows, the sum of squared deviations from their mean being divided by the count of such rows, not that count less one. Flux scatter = 0.68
